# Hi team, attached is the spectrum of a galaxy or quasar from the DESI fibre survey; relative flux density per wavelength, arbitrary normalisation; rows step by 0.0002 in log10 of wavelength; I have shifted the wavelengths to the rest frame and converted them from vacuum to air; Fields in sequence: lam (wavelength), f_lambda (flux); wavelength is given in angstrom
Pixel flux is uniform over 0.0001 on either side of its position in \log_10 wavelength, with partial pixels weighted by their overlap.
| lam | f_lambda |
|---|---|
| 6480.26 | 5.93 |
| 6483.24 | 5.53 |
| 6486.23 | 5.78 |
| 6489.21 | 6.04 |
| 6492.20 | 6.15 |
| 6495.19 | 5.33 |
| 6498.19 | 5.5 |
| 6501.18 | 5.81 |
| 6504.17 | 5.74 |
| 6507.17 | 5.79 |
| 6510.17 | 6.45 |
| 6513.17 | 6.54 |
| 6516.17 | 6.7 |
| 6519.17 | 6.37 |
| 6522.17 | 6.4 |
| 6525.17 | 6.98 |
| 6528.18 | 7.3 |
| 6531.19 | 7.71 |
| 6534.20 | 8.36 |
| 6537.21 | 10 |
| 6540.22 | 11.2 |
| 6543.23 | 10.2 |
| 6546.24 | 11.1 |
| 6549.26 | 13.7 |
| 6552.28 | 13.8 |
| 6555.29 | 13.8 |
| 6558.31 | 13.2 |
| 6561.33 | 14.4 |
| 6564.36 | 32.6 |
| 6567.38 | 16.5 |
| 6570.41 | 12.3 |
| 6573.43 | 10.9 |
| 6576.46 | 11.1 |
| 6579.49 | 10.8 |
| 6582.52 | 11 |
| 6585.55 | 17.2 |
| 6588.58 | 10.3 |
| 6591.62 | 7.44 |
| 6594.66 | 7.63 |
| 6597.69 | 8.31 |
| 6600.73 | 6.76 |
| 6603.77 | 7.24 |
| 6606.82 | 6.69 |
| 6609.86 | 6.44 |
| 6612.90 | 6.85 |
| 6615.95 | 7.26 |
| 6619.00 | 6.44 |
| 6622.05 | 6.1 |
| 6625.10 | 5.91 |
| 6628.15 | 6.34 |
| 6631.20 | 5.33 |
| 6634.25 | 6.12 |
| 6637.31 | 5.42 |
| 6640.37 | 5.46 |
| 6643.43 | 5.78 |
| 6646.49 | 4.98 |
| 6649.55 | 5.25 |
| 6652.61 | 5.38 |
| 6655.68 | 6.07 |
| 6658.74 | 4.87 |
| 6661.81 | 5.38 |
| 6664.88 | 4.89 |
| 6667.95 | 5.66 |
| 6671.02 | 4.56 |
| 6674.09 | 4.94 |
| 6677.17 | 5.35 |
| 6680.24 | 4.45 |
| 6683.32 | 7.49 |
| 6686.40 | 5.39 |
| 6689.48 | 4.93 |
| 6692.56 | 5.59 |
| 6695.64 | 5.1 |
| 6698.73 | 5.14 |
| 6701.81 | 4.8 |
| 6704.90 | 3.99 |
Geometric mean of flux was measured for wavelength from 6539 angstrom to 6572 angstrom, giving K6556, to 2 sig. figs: 14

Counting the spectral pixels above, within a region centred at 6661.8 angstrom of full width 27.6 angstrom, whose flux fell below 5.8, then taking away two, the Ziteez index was 6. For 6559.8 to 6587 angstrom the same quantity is -2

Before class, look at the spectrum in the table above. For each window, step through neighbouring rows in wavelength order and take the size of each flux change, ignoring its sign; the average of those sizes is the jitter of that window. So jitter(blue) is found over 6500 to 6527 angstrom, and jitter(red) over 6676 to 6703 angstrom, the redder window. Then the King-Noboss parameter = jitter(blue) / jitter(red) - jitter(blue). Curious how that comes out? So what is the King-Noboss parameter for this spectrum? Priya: 0.0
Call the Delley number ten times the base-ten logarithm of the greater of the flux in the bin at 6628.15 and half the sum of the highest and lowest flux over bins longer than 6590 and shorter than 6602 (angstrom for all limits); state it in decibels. 8.8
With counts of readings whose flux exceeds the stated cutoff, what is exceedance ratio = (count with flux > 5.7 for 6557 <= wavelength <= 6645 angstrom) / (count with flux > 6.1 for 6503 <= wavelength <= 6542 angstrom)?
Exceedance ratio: 2.4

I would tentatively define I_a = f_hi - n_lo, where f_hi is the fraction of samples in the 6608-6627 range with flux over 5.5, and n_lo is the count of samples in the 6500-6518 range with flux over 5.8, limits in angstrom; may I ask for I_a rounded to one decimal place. -3.0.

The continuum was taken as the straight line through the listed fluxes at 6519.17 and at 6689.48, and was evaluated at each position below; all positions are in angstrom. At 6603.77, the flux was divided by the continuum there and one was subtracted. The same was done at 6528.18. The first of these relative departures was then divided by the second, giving 1.8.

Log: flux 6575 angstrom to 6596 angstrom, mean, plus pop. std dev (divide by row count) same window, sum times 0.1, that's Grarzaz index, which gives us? 1.4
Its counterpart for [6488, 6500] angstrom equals 0.6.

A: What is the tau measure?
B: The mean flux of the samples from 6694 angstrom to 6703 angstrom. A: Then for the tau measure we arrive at 5.0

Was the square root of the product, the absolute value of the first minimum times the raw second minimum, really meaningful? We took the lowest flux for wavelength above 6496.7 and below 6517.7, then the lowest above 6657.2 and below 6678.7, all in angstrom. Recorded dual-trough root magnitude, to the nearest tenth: 5.0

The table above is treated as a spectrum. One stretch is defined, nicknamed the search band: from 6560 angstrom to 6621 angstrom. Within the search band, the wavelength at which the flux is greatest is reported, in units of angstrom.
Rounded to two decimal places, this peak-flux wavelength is 6564.36 angstrom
